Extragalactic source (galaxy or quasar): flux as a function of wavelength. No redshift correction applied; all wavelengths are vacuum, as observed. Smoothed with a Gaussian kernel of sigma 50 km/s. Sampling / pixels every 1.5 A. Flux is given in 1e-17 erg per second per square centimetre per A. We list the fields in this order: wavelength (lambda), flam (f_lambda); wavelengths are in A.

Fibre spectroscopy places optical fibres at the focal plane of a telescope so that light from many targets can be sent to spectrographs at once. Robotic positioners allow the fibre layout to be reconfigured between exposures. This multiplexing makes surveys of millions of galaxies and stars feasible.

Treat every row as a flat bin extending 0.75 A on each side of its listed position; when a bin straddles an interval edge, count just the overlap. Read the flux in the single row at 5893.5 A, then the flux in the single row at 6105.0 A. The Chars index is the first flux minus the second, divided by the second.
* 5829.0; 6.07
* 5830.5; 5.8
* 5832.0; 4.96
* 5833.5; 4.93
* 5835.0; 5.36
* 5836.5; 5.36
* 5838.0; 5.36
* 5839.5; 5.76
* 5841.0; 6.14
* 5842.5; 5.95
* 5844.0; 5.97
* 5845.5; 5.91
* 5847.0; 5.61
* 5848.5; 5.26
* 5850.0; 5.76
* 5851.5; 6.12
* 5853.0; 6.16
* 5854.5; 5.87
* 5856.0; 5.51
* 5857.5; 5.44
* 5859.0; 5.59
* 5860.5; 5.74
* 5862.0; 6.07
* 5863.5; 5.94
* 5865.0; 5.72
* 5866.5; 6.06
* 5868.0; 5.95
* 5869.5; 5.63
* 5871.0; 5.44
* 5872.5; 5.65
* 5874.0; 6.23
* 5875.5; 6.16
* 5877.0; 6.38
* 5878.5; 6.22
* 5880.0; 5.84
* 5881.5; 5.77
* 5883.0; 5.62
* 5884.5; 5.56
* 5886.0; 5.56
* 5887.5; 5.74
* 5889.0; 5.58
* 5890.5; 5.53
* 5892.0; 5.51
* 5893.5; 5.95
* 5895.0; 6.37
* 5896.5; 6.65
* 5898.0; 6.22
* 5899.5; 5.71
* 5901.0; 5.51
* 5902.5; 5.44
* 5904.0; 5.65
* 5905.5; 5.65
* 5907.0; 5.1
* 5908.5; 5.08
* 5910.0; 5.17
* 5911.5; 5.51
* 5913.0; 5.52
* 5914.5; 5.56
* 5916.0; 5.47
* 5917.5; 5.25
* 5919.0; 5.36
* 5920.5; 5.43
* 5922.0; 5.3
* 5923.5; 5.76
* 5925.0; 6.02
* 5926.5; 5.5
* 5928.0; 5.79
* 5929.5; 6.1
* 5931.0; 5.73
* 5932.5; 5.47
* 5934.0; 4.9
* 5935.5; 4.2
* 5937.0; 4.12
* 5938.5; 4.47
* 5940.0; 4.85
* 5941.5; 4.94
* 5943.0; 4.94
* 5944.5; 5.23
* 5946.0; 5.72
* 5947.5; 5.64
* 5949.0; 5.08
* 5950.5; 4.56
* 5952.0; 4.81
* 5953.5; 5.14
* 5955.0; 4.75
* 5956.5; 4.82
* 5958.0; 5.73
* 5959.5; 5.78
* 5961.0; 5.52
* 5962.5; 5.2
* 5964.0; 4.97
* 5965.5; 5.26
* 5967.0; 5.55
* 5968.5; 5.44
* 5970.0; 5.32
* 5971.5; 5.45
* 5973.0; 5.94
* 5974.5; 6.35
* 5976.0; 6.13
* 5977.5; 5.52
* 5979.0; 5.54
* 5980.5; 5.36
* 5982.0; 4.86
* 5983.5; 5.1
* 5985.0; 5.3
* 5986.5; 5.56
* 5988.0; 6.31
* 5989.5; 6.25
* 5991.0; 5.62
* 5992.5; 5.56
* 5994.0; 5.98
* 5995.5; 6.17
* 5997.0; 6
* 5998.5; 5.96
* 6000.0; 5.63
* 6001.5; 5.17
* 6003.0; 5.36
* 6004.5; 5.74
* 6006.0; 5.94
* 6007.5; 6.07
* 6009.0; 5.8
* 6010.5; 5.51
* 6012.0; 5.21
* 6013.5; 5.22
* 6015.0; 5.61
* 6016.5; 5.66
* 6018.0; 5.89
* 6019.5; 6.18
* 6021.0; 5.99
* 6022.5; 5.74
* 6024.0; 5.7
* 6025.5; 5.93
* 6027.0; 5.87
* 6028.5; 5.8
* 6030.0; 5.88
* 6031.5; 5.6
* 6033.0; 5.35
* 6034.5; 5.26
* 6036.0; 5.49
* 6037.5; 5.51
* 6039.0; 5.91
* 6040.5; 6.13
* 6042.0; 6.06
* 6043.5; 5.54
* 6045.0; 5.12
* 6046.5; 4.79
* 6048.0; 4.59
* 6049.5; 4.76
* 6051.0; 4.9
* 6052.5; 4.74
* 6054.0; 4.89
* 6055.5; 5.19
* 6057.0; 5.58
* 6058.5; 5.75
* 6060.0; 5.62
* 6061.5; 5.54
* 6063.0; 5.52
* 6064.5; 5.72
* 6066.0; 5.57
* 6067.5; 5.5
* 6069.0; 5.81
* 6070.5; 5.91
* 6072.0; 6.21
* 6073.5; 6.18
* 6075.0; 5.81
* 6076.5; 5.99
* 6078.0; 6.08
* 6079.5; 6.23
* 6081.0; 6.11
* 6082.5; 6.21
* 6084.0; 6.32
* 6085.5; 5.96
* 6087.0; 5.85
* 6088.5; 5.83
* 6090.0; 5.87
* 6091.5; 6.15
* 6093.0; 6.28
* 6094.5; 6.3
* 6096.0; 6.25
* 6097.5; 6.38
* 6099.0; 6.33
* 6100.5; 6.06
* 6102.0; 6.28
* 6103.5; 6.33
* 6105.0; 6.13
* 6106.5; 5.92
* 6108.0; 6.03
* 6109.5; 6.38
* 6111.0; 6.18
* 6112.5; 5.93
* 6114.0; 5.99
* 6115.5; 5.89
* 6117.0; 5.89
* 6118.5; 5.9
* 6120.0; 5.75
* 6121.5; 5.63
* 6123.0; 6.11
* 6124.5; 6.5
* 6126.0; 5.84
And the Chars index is -0.029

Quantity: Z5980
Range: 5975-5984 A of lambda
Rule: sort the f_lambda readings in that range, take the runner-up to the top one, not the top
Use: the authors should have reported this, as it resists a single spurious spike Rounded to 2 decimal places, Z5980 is 5.54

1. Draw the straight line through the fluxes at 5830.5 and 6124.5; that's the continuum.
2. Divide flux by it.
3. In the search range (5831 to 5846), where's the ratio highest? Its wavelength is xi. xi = 5841.0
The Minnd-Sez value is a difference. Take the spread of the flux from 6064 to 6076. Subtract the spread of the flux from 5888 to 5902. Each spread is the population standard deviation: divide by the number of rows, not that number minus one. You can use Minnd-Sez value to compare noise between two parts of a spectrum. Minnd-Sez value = -0.16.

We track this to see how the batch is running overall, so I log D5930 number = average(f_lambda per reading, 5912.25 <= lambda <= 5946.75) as 5.3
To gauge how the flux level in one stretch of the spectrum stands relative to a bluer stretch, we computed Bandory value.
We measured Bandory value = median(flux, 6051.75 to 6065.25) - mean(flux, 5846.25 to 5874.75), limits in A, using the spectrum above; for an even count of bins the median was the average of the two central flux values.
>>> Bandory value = -0.24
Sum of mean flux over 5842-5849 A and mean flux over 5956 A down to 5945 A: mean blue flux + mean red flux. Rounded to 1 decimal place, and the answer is 10.8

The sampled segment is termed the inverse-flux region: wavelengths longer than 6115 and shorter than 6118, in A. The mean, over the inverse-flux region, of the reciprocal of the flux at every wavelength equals 0.170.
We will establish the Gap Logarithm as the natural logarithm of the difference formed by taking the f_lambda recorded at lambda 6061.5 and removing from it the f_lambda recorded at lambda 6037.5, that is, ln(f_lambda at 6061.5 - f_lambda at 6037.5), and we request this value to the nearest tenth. -3.5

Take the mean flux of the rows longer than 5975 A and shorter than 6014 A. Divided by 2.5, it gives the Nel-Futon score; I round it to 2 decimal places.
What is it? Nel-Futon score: 2.26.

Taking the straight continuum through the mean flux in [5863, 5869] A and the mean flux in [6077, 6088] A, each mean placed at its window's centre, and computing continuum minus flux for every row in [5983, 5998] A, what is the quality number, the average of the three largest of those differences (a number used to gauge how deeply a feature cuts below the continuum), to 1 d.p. 0.7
